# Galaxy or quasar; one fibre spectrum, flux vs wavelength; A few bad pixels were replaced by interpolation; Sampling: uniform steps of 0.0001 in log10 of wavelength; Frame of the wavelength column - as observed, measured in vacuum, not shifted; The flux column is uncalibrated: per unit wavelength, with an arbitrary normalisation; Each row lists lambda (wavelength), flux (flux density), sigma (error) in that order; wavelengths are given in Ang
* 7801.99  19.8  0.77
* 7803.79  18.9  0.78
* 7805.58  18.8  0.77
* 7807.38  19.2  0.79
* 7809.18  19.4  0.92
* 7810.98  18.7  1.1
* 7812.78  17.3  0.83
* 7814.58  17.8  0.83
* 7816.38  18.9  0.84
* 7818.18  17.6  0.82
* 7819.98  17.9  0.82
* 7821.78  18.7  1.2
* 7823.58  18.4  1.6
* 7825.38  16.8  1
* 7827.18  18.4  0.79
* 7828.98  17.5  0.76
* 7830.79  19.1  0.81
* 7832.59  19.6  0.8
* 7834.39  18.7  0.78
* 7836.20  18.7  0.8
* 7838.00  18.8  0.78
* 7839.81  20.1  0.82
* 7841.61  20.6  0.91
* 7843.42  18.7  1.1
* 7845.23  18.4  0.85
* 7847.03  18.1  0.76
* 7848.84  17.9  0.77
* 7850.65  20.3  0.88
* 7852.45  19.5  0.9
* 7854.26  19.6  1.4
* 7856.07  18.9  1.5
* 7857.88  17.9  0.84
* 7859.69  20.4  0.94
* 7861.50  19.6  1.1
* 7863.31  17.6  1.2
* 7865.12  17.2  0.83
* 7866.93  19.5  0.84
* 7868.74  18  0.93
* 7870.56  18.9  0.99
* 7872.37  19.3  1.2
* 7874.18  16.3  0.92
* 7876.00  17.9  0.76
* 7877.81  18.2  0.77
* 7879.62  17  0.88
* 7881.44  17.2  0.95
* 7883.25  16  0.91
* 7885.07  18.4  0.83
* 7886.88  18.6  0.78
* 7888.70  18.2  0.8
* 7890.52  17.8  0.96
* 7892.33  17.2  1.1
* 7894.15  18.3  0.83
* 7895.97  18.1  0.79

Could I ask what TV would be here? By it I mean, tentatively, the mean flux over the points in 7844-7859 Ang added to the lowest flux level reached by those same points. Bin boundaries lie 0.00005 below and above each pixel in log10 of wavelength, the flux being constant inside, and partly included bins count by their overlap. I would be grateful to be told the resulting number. 36.7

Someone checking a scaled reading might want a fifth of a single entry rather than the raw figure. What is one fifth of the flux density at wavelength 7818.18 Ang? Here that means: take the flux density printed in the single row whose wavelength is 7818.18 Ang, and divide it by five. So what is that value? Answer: 3.52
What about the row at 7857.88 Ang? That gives 3.58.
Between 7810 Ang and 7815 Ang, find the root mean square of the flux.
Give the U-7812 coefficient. 17.9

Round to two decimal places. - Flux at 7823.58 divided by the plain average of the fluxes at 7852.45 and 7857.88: 0.98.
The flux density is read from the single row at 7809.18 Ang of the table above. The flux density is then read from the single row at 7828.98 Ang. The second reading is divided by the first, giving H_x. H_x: 0.90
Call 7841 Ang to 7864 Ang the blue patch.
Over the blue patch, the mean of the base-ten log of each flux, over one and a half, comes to 0.853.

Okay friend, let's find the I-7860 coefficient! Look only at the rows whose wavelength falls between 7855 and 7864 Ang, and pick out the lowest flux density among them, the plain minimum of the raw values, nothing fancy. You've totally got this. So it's 17.6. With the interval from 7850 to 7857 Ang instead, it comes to 18.9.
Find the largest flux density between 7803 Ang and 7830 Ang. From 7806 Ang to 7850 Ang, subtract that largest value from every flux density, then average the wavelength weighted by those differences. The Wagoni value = 7825.8 Ang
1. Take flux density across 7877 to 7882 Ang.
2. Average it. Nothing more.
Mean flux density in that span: 17.5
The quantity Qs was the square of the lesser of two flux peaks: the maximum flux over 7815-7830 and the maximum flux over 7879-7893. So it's 346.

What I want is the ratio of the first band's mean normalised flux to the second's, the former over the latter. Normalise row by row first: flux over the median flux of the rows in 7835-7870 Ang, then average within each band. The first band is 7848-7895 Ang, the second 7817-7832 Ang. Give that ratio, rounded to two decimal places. 1.01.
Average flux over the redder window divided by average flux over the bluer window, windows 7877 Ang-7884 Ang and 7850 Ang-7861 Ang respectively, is 0.88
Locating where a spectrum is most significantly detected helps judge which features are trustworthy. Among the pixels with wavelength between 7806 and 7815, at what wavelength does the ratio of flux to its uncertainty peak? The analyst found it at 7807.38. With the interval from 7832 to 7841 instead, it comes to 7839.81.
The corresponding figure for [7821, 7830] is 7827.18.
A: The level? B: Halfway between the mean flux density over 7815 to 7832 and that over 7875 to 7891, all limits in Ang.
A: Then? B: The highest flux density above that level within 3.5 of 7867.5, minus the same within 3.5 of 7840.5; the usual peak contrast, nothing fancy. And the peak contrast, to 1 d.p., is -1.1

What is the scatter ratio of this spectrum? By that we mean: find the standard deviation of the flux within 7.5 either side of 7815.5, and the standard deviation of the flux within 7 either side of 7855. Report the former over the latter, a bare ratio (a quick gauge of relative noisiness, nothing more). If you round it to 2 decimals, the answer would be 0.76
